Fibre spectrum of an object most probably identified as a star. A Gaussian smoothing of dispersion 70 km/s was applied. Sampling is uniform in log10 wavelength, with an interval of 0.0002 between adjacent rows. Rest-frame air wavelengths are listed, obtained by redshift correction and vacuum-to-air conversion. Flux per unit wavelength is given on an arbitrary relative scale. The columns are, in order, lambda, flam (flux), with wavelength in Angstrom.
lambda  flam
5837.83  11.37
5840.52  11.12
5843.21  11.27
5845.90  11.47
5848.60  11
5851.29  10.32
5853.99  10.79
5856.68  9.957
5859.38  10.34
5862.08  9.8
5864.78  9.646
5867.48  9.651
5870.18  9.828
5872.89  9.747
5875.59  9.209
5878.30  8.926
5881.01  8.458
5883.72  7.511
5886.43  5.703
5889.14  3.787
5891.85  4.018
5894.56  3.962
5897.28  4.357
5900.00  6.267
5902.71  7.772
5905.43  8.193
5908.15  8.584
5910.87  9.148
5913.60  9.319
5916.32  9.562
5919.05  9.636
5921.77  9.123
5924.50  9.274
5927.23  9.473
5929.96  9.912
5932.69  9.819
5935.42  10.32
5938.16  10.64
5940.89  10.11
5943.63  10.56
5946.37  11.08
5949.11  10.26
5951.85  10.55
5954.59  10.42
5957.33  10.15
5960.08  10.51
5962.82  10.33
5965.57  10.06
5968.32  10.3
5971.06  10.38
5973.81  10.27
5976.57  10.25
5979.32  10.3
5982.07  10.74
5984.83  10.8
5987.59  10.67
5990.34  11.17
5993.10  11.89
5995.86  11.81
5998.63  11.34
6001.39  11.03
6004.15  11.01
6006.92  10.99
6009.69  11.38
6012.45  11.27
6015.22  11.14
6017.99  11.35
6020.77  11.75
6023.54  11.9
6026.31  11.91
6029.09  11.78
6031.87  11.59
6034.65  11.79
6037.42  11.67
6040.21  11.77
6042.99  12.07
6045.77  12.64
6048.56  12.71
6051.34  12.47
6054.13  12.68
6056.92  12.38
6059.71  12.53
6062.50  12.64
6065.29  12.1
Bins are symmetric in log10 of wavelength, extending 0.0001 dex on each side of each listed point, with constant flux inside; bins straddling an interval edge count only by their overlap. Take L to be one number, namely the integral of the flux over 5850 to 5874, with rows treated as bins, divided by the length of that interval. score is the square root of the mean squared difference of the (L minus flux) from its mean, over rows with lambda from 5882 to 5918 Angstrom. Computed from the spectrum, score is 2.12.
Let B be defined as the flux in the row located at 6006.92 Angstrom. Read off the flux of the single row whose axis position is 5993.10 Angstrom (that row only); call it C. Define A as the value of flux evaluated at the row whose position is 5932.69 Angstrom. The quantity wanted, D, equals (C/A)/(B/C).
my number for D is 1.3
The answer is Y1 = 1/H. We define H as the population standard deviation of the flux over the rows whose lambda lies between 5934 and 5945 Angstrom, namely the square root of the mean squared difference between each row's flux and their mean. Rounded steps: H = 0.21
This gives 5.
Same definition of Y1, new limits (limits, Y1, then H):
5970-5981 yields 20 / 0.05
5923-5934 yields 4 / 0.26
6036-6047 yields 3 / 0.38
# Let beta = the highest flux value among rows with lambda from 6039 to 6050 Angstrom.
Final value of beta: 12.71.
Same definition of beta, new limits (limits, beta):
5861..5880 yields 9.828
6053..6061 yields 12.68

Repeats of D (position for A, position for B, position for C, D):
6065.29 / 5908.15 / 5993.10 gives 1.4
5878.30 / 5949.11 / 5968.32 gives 1.2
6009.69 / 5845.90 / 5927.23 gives 0.7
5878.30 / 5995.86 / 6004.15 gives 1.1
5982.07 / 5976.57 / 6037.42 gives 1.2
